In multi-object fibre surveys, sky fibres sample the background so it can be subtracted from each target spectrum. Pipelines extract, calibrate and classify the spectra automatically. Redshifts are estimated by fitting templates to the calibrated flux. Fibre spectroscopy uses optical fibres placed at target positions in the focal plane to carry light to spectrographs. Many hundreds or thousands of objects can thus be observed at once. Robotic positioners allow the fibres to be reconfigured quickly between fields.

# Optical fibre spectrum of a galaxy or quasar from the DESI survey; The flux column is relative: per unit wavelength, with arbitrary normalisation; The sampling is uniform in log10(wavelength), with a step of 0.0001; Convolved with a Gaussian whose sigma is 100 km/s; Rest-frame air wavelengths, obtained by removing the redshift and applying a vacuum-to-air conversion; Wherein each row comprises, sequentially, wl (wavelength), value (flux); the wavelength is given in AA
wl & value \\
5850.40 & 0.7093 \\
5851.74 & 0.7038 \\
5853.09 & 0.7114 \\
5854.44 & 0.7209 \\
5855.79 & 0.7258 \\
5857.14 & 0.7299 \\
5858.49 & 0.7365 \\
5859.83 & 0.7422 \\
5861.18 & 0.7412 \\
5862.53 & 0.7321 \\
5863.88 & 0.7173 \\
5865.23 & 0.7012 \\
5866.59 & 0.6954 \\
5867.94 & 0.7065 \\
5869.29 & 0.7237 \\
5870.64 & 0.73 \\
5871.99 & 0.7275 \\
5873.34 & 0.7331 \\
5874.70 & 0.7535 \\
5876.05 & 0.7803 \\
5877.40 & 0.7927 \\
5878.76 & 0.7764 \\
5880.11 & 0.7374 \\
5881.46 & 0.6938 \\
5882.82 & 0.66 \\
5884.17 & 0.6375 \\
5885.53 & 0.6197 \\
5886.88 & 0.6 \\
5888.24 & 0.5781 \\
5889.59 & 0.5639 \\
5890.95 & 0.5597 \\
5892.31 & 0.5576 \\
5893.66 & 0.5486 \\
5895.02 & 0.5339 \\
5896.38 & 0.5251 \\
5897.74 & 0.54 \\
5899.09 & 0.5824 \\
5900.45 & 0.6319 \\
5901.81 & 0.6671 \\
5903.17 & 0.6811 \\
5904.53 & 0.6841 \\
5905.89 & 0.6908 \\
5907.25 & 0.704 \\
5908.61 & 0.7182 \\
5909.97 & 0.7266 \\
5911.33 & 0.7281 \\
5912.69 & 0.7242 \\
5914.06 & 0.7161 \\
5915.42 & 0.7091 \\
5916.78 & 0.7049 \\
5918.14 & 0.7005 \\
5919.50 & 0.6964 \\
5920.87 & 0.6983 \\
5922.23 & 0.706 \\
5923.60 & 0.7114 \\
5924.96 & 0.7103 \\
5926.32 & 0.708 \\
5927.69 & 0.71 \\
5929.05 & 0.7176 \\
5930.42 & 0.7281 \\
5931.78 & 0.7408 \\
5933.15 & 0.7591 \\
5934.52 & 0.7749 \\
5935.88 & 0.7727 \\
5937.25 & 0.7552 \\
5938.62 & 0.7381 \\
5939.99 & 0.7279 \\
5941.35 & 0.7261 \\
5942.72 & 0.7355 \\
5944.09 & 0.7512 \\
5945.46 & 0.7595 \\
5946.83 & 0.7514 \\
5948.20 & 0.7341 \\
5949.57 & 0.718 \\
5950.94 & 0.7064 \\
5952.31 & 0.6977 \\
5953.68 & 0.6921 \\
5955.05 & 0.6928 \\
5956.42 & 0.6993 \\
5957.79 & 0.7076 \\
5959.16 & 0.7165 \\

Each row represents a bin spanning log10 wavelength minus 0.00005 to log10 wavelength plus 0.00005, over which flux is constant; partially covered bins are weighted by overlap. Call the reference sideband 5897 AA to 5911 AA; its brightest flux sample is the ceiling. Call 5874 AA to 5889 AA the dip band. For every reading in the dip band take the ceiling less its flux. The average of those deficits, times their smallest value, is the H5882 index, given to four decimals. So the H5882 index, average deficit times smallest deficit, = -0.0022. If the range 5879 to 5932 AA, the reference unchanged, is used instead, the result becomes -0.0009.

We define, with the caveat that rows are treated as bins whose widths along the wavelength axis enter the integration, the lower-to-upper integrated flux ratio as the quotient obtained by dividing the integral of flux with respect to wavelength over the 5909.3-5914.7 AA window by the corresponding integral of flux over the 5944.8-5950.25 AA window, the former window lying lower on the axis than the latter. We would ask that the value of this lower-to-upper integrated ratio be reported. 0.97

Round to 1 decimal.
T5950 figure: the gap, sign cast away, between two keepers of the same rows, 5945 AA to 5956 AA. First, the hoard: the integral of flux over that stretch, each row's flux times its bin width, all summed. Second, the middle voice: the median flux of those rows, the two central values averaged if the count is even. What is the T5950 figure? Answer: 7.2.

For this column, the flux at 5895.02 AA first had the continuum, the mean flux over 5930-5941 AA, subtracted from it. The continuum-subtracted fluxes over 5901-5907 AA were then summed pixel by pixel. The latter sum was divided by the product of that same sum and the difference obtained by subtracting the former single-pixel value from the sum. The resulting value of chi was -17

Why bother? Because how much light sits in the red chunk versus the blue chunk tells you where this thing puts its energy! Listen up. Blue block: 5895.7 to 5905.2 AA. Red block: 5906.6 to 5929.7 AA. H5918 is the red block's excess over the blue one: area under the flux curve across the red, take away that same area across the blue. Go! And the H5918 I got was 11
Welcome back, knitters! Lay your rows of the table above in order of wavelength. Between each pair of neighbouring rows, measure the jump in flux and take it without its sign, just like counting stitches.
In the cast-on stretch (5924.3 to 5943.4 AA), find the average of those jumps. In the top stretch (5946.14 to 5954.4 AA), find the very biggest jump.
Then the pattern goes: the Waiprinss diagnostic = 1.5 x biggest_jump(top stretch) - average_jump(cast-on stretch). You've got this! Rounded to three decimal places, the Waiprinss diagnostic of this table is 0.016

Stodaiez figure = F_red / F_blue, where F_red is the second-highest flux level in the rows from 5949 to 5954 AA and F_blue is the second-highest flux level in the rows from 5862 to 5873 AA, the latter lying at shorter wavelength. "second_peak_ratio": 0.97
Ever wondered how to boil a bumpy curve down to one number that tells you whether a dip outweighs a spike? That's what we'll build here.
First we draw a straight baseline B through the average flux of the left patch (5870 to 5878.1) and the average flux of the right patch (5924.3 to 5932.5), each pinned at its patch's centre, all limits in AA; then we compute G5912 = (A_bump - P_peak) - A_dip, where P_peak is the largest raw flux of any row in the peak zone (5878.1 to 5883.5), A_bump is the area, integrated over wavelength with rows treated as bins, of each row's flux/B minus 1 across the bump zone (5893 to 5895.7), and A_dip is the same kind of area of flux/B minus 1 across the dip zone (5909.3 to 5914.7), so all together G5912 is -1.5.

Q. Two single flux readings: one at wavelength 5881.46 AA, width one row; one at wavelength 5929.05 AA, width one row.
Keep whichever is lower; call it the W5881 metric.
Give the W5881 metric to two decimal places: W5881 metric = 0.69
